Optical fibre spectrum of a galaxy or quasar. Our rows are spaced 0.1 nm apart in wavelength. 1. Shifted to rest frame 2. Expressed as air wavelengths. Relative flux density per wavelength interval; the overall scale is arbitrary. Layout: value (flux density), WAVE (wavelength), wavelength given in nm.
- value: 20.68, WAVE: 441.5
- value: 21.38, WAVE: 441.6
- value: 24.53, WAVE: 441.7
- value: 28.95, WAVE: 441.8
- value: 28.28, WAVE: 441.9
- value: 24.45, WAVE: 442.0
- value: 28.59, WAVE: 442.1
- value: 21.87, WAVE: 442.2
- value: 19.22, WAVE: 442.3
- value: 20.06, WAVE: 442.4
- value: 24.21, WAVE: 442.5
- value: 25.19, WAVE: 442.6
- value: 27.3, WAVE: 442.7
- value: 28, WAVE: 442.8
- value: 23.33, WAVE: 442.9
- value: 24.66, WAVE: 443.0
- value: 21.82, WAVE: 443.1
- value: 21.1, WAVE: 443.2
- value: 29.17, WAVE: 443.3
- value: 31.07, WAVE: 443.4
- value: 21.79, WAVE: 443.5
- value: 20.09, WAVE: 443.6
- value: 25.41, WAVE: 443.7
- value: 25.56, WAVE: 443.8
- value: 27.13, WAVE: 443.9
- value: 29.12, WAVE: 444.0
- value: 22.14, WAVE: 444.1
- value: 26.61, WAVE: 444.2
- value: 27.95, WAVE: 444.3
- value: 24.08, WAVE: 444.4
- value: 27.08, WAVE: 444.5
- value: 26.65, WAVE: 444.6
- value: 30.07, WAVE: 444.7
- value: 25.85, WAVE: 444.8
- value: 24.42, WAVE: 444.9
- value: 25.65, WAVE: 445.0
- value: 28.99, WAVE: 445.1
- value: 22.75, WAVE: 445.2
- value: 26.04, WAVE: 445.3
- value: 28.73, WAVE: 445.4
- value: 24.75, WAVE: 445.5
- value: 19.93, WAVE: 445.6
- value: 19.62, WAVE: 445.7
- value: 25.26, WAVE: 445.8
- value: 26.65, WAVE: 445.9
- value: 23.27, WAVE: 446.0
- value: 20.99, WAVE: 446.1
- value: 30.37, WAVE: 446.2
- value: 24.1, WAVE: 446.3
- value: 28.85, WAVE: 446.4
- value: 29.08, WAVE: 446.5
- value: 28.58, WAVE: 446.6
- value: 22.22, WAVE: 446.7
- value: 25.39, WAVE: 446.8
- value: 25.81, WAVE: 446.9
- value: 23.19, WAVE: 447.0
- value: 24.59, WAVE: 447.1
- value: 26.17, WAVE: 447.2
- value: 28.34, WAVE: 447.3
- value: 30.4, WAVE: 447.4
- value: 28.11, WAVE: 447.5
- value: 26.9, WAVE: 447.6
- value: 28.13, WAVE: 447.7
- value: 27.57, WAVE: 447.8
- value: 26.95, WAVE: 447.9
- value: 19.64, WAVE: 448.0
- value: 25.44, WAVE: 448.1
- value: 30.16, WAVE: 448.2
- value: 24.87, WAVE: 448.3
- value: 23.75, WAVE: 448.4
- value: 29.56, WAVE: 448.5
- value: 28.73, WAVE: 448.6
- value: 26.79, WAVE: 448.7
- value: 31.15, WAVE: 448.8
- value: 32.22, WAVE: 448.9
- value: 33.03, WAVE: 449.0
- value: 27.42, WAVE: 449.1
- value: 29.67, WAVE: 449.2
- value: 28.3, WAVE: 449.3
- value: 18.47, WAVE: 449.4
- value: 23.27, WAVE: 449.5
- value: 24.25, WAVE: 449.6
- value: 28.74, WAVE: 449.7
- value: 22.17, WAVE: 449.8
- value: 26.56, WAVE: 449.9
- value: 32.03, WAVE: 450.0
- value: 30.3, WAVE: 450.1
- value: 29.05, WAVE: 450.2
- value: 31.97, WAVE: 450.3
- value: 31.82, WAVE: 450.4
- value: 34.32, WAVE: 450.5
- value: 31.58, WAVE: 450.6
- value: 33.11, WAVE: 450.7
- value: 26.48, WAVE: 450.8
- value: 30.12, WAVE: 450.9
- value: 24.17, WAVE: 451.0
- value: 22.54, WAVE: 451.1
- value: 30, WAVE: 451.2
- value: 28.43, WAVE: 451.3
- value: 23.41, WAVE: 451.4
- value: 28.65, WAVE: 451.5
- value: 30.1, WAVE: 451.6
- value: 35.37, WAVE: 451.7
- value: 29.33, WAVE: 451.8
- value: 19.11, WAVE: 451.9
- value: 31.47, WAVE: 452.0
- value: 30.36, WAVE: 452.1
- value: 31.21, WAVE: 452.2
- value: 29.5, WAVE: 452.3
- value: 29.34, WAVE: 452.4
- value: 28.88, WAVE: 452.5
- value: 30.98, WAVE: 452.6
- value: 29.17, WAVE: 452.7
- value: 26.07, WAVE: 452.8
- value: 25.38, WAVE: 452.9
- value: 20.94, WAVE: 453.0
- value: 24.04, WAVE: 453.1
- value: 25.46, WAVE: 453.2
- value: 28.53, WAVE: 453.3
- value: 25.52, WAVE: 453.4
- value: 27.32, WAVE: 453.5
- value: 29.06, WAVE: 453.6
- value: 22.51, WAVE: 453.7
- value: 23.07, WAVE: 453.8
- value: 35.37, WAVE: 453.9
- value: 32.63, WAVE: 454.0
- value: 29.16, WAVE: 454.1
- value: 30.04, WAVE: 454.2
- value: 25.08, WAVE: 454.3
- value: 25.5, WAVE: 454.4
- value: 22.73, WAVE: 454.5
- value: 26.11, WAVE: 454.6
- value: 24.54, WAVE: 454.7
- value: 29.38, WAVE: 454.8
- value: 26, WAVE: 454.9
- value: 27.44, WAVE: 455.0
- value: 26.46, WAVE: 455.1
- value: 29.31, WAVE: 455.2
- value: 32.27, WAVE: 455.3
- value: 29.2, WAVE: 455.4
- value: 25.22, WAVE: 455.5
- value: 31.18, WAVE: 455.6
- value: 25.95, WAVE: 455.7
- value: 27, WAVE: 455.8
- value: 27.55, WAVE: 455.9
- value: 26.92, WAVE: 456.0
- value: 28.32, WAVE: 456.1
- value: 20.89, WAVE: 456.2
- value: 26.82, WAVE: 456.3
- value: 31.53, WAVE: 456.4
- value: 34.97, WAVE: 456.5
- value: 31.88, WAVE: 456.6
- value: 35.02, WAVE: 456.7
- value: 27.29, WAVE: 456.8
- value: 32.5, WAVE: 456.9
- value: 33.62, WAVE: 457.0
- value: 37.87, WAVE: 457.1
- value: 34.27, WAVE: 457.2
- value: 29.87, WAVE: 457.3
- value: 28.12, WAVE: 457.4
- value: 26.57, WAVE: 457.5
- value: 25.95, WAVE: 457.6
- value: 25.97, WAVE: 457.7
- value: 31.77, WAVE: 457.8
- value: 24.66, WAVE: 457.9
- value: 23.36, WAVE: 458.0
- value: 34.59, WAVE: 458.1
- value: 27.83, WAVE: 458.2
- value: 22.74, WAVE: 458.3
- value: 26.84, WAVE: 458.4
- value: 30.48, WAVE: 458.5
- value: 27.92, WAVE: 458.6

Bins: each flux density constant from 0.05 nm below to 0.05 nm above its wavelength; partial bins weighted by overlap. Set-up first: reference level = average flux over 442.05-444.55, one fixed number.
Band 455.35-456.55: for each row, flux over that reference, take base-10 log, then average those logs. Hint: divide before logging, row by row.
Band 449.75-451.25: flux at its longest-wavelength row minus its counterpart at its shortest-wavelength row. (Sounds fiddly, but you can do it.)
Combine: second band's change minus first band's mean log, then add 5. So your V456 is 13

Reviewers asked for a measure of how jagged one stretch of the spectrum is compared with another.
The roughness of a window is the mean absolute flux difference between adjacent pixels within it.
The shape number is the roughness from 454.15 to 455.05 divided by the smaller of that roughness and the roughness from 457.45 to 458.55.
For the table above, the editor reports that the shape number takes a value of 1.00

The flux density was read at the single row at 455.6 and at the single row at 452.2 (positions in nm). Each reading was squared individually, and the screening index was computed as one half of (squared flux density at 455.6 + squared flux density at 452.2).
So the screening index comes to 973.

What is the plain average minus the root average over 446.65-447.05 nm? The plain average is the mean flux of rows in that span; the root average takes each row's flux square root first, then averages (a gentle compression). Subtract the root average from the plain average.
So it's 19.2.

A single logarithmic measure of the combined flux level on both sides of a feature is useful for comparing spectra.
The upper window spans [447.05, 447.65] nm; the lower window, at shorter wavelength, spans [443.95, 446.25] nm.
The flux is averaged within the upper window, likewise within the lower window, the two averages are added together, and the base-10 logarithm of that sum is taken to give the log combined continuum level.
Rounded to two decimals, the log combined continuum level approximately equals 1.72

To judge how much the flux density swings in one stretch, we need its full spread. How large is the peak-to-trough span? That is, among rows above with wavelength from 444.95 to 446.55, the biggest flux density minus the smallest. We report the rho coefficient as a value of 11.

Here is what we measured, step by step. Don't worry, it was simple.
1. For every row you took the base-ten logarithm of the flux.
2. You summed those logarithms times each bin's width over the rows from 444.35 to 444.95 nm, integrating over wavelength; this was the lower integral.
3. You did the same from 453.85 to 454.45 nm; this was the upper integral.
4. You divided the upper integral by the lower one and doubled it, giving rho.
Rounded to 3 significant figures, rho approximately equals 2.07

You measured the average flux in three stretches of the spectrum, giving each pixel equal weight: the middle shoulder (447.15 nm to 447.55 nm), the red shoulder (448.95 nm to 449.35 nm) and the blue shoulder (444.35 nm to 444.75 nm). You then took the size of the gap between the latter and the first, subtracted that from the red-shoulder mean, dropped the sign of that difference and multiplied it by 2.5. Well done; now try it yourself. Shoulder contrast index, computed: 71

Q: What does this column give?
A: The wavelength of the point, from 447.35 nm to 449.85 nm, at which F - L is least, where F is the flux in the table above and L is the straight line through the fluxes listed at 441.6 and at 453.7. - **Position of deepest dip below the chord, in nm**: 449.4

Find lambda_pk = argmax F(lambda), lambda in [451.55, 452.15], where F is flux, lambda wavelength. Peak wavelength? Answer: 451.7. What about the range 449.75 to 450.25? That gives 450.0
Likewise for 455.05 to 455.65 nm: 455.3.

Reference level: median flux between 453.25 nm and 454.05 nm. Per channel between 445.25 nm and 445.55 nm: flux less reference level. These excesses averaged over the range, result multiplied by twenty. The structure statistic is -28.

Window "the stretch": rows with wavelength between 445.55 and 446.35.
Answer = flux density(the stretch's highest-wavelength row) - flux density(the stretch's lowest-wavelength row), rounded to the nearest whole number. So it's 4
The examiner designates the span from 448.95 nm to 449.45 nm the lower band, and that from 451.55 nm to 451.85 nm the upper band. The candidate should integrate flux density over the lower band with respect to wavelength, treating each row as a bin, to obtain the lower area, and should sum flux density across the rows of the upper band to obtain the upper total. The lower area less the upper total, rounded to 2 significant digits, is -81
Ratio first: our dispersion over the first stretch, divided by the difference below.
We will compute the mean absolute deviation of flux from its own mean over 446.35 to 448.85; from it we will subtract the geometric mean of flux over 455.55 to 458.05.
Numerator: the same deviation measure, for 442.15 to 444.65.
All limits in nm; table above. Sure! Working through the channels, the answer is -0.100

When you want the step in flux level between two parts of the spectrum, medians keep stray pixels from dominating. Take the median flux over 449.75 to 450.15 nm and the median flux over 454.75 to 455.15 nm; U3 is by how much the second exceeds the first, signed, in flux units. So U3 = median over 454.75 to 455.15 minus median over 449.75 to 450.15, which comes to -1.5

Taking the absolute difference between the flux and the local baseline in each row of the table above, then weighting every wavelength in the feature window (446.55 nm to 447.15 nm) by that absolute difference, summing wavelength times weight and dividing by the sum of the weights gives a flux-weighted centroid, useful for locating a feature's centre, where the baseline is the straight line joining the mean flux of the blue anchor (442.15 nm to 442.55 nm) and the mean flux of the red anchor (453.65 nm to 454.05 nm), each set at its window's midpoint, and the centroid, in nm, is 446.74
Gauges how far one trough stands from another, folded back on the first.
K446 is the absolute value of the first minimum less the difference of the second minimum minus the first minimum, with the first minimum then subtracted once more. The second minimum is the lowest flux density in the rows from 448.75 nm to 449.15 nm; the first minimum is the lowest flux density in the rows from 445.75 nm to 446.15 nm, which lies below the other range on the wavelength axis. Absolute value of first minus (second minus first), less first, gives -6.4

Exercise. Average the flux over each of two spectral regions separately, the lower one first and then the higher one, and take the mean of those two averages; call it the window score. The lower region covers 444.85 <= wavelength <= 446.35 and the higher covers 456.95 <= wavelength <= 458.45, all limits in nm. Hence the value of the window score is 26.9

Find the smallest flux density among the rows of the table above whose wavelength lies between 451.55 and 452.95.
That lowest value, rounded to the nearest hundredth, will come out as 19.11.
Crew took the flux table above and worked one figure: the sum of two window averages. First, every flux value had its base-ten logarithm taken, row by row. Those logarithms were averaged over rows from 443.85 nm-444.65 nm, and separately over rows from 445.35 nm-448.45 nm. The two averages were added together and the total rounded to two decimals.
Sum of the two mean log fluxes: 2.83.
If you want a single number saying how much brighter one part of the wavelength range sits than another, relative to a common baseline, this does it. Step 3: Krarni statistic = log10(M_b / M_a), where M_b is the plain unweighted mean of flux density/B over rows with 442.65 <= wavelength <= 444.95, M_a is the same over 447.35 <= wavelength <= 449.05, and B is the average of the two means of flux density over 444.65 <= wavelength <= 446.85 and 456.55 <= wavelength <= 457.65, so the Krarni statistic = -0.035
